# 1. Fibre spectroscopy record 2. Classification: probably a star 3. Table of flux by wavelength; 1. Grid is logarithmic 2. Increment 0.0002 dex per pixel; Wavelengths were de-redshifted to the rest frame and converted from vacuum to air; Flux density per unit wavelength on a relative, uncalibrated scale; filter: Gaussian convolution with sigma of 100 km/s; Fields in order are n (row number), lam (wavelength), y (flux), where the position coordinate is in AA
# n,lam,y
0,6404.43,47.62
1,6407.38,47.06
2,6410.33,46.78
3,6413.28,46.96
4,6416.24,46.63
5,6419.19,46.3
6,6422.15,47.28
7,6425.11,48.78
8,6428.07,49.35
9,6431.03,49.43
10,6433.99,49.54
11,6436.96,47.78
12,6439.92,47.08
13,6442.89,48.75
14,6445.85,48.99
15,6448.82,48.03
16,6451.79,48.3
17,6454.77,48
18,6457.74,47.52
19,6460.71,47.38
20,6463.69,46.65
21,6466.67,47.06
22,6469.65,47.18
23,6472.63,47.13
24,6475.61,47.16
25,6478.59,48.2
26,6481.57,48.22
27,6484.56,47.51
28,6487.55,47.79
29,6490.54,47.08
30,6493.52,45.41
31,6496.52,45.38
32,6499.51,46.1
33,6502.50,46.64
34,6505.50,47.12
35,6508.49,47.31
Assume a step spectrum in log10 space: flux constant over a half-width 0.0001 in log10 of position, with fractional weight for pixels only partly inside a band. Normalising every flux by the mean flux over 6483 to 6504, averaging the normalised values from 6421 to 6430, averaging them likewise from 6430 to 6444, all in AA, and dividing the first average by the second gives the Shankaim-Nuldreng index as 1.00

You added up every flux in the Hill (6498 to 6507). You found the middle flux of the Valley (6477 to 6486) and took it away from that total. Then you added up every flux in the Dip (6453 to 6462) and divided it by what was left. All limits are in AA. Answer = 1.559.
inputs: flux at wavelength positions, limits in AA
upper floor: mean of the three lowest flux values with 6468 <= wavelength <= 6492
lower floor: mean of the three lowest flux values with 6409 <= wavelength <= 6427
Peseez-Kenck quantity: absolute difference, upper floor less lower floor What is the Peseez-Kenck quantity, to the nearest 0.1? 0.6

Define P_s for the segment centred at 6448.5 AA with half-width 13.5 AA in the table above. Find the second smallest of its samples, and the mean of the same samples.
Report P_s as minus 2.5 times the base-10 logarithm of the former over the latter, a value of 0.01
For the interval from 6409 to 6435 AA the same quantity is 0.03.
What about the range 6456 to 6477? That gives 0.00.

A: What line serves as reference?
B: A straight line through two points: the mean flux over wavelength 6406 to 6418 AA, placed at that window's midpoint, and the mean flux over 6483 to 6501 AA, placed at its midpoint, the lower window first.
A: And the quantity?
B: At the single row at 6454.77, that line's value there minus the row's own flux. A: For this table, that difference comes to -1.3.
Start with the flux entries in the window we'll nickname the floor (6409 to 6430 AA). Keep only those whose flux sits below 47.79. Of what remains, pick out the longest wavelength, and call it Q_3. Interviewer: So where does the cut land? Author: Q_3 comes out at 6422.15 AA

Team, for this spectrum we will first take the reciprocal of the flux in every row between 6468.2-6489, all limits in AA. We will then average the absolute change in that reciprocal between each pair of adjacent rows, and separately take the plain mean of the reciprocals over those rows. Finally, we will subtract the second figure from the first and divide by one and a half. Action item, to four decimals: -0.0139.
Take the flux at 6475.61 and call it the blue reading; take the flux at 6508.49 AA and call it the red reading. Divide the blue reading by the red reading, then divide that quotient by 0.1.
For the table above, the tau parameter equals 9.97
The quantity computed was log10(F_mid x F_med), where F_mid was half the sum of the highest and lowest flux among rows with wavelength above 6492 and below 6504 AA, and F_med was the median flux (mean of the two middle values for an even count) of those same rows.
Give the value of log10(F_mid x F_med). 3.32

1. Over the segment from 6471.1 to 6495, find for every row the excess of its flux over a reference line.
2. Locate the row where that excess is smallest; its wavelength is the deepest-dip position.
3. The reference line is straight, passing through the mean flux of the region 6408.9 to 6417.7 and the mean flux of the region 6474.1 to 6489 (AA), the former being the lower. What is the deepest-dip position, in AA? 6493.52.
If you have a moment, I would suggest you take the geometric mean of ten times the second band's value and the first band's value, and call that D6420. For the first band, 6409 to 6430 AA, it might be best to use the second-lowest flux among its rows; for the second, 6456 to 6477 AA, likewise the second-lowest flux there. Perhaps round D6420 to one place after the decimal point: 148.1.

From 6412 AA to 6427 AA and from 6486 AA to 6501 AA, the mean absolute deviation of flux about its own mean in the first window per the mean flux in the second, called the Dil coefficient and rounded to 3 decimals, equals 0.014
